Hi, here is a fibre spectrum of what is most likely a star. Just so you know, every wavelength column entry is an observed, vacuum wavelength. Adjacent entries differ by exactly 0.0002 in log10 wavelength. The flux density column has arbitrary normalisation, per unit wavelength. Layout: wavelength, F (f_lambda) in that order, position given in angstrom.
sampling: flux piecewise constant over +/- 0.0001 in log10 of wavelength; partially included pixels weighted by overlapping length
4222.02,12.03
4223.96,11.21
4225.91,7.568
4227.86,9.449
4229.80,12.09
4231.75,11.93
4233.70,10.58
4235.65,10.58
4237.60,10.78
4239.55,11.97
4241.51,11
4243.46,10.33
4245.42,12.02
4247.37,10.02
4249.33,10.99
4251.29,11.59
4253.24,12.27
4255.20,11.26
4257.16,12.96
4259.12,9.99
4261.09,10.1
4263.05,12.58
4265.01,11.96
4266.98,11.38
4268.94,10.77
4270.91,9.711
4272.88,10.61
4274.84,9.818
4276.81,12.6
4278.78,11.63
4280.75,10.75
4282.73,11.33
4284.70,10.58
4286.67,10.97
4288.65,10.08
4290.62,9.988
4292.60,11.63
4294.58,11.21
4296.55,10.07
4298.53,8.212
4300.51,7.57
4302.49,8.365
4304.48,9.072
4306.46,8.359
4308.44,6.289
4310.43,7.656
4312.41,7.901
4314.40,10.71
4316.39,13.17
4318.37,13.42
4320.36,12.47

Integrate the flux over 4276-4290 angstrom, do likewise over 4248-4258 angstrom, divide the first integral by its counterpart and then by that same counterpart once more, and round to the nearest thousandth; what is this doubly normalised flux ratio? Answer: 0.011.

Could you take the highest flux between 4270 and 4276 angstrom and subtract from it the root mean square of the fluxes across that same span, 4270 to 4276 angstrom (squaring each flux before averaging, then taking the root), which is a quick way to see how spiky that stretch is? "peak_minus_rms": 0.6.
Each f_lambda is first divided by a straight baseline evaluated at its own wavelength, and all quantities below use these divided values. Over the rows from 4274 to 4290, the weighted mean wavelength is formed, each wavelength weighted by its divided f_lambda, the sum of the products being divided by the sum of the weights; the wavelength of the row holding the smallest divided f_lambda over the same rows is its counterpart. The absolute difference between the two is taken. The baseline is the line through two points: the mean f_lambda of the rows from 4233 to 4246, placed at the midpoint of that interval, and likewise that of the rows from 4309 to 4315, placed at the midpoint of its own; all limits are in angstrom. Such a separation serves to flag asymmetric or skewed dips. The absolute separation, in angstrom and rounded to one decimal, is 6.9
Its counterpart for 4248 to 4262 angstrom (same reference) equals 4.0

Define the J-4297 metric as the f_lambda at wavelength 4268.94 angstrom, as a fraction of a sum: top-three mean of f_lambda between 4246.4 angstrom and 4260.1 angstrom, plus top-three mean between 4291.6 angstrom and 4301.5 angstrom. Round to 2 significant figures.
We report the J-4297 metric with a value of 0.46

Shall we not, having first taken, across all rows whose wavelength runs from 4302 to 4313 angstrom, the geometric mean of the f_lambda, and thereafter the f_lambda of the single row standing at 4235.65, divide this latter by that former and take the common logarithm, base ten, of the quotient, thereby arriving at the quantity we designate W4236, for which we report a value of 0.13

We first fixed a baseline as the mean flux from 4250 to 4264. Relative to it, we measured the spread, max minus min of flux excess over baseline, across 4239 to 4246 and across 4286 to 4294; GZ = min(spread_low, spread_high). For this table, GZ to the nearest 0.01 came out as 1.64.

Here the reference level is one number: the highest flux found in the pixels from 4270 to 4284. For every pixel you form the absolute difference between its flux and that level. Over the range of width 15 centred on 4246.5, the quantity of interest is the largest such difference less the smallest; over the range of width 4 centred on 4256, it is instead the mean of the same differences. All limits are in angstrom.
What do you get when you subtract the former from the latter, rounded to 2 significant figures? -1.4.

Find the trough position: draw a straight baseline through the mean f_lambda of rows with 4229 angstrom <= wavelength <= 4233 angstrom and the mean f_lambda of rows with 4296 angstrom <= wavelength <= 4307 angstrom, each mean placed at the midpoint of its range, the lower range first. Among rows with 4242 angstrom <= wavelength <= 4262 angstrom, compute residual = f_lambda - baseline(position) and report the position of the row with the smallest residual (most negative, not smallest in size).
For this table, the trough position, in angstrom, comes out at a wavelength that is 4247.37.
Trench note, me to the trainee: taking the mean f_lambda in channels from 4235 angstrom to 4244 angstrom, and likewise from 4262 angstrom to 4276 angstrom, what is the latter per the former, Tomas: 1.00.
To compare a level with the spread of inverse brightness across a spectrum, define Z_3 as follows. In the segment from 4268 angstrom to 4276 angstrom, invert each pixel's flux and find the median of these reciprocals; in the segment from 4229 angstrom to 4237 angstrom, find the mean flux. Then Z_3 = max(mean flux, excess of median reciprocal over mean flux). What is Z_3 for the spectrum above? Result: 11.3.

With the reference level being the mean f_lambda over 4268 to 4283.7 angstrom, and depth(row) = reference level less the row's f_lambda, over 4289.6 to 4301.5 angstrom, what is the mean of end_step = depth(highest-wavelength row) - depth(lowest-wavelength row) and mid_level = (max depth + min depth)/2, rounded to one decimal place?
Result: 1.9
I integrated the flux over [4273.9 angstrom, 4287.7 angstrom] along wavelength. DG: 153.1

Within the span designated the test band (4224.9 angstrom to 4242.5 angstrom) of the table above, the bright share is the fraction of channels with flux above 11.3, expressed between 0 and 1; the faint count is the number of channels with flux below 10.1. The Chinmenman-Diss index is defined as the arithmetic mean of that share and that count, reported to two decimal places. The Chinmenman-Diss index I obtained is 1.17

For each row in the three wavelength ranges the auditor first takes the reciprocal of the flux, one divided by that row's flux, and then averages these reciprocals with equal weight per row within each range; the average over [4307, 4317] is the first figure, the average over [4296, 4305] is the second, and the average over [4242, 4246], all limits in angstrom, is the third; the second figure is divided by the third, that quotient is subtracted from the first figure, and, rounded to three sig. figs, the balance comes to -1.18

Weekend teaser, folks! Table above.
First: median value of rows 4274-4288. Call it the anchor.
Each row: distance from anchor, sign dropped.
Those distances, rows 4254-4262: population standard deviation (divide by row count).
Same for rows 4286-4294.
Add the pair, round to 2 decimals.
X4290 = 1.00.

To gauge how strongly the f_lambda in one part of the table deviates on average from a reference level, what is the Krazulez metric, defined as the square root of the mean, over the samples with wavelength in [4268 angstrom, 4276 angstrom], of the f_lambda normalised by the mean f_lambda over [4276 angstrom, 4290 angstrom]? 0.96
